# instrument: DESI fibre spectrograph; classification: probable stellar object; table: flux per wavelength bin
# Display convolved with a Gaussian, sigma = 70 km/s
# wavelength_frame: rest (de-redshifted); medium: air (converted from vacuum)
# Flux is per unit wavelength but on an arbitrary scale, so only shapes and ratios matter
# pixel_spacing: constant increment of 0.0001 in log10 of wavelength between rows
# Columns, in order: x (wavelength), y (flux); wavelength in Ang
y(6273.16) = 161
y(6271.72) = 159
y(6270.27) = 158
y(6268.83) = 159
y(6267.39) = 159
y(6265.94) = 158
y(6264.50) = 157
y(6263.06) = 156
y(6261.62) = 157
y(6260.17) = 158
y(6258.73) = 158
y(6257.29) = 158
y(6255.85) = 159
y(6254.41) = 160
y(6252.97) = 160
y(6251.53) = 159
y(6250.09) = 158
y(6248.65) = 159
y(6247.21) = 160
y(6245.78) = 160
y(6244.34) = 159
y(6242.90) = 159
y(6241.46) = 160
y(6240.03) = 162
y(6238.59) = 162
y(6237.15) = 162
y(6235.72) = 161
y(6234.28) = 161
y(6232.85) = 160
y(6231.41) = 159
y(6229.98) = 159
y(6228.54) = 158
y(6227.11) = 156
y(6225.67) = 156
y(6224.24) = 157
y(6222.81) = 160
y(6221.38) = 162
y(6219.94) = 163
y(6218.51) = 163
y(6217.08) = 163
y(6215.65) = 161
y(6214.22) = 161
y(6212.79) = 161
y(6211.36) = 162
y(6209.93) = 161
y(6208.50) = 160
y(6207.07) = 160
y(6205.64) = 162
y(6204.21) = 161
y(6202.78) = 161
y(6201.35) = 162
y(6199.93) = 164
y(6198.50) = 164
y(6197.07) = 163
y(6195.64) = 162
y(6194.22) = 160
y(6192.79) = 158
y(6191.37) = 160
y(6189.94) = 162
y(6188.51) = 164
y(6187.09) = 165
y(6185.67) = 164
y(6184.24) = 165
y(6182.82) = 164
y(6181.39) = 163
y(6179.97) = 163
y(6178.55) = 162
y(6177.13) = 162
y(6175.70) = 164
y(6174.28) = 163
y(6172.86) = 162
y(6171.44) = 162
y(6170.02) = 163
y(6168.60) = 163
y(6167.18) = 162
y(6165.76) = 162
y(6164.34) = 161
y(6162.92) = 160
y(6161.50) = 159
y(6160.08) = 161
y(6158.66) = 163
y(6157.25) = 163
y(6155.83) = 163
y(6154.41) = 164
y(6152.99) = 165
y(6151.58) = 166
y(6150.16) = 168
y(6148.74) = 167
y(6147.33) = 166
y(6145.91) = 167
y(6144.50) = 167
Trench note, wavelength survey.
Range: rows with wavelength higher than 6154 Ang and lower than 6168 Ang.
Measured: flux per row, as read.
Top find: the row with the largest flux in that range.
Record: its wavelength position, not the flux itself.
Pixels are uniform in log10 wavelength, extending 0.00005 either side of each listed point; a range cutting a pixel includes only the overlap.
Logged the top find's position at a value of 6154.41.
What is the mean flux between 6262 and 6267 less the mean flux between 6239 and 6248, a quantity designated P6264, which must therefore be -3.0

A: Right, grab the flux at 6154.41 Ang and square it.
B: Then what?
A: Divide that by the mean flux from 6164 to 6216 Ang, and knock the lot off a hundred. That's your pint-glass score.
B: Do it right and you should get -65.9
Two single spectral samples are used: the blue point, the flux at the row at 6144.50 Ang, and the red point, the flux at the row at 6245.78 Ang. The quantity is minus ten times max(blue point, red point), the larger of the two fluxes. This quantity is -1670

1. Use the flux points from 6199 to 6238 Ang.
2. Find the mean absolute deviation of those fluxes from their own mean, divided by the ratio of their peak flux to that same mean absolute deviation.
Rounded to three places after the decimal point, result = 0.015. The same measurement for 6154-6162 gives 0.013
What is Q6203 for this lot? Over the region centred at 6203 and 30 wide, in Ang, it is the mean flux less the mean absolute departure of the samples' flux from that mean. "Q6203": 160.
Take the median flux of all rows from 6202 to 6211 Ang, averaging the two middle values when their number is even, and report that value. 161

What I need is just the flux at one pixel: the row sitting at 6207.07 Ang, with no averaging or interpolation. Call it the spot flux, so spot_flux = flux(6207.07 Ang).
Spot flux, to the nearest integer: 160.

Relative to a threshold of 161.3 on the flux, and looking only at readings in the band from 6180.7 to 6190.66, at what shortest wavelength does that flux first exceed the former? 6181.39 Ang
